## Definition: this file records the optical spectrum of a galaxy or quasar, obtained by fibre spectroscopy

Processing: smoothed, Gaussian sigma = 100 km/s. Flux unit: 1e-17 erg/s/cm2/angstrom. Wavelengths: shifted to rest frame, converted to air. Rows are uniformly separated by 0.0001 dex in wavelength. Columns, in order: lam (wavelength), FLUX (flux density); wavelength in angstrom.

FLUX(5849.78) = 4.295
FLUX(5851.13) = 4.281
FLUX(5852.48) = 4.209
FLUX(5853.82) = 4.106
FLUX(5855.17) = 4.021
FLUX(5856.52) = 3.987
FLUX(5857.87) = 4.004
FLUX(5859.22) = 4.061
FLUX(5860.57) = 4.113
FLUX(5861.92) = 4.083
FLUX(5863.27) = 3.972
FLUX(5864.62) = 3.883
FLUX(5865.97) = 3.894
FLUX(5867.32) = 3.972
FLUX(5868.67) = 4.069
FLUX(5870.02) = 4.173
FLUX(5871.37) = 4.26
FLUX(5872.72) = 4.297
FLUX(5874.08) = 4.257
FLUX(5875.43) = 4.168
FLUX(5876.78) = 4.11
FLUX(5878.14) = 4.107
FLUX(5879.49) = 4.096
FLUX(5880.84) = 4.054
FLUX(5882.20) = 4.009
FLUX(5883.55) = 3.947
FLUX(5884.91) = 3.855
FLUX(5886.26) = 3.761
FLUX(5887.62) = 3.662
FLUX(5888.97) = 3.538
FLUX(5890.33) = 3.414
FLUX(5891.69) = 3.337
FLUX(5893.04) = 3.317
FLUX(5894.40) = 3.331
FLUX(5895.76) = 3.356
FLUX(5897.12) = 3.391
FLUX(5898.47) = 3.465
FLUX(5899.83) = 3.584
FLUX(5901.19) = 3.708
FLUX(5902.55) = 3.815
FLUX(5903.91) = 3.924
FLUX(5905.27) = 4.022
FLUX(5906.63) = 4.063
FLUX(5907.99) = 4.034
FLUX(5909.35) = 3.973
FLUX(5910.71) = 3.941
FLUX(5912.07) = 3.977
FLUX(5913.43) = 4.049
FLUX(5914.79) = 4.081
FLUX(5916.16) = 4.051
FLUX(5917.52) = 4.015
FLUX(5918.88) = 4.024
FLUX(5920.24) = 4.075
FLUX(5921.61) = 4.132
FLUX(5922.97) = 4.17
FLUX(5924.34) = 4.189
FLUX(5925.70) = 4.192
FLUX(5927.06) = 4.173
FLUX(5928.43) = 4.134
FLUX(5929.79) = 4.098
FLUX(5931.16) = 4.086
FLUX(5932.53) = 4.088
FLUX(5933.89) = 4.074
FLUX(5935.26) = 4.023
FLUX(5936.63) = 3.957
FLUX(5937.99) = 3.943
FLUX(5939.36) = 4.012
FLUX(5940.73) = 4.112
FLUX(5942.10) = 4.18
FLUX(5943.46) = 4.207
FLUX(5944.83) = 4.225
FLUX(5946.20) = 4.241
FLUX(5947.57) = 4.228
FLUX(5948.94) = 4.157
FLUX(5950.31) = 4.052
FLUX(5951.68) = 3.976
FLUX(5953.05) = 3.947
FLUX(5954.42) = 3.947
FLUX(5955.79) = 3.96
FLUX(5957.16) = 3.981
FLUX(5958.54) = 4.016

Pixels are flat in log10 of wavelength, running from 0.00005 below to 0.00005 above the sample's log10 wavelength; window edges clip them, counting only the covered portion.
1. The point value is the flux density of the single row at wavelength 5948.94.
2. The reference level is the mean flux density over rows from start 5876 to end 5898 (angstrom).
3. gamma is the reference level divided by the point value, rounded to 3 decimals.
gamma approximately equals 0.891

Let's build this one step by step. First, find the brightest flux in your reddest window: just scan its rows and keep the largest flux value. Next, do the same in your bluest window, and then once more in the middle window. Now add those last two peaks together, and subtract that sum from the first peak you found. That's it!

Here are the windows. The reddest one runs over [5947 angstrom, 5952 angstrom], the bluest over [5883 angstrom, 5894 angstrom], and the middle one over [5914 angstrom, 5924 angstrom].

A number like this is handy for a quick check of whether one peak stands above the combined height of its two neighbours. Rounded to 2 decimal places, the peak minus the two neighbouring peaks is -3.89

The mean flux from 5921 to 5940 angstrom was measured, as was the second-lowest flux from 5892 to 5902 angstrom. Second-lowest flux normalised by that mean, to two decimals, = 0.81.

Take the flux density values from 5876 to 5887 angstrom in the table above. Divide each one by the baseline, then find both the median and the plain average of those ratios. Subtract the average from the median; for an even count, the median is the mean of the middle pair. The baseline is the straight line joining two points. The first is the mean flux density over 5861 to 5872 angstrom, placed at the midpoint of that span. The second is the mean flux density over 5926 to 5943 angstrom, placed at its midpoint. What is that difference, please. 0.010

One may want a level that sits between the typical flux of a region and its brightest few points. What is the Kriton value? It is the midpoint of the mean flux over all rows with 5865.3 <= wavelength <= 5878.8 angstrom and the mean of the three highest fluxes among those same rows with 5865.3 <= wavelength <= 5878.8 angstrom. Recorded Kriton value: 4.20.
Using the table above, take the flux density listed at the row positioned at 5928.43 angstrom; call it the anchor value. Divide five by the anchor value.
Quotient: 1.21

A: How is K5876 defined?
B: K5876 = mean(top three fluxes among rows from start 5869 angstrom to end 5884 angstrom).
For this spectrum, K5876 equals 4.27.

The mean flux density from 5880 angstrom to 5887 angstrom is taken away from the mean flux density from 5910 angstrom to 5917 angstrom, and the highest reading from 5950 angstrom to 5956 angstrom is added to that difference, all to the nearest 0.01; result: 4.15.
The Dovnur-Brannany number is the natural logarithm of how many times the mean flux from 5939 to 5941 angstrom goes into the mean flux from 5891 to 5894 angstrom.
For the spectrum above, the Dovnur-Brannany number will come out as -0.20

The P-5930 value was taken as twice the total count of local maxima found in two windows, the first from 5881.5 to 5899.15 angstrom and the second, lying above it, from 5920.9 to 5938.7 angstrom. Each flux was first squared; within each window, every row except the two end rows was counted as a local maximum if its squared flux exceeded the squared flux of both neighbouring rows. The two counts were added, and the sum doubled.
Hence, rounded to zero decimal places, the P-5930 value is 4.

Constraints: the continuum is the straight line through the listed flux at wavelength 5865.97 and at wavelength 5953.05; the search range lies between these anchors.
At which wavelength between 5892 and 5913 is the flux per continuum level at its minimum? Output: 5893.04 angstrom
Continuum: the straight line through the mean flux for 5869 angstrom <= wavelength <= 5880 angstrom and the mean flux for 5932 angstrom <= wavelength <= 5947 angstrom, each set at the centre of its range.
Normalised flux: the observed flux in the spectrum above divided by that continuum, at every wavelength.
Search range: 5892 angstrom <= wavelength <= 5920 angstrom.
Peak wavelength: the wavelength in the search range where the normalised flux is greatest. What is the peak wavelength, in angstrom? 5914.79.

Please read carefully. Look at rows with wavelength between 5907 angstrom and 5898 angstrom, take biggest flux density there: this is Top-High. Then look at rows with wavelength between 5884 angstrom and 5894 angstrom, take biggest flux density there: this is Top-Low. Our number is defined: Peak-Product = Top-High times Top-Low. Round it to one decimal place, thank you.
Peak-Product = 15.7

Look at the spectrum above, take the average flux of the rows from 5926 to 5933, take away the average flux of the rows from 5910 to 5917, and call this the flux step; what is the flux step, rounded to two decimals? 0.10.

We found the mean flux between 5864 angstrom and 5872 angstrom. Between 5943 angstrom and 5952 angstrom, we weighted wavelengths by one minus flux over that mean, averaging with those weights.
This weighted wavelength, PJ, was 5945.6 angstrom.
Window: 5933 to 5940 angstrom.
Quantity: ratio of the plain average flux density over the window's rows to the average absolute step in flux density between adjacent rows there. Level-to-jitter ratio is 80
